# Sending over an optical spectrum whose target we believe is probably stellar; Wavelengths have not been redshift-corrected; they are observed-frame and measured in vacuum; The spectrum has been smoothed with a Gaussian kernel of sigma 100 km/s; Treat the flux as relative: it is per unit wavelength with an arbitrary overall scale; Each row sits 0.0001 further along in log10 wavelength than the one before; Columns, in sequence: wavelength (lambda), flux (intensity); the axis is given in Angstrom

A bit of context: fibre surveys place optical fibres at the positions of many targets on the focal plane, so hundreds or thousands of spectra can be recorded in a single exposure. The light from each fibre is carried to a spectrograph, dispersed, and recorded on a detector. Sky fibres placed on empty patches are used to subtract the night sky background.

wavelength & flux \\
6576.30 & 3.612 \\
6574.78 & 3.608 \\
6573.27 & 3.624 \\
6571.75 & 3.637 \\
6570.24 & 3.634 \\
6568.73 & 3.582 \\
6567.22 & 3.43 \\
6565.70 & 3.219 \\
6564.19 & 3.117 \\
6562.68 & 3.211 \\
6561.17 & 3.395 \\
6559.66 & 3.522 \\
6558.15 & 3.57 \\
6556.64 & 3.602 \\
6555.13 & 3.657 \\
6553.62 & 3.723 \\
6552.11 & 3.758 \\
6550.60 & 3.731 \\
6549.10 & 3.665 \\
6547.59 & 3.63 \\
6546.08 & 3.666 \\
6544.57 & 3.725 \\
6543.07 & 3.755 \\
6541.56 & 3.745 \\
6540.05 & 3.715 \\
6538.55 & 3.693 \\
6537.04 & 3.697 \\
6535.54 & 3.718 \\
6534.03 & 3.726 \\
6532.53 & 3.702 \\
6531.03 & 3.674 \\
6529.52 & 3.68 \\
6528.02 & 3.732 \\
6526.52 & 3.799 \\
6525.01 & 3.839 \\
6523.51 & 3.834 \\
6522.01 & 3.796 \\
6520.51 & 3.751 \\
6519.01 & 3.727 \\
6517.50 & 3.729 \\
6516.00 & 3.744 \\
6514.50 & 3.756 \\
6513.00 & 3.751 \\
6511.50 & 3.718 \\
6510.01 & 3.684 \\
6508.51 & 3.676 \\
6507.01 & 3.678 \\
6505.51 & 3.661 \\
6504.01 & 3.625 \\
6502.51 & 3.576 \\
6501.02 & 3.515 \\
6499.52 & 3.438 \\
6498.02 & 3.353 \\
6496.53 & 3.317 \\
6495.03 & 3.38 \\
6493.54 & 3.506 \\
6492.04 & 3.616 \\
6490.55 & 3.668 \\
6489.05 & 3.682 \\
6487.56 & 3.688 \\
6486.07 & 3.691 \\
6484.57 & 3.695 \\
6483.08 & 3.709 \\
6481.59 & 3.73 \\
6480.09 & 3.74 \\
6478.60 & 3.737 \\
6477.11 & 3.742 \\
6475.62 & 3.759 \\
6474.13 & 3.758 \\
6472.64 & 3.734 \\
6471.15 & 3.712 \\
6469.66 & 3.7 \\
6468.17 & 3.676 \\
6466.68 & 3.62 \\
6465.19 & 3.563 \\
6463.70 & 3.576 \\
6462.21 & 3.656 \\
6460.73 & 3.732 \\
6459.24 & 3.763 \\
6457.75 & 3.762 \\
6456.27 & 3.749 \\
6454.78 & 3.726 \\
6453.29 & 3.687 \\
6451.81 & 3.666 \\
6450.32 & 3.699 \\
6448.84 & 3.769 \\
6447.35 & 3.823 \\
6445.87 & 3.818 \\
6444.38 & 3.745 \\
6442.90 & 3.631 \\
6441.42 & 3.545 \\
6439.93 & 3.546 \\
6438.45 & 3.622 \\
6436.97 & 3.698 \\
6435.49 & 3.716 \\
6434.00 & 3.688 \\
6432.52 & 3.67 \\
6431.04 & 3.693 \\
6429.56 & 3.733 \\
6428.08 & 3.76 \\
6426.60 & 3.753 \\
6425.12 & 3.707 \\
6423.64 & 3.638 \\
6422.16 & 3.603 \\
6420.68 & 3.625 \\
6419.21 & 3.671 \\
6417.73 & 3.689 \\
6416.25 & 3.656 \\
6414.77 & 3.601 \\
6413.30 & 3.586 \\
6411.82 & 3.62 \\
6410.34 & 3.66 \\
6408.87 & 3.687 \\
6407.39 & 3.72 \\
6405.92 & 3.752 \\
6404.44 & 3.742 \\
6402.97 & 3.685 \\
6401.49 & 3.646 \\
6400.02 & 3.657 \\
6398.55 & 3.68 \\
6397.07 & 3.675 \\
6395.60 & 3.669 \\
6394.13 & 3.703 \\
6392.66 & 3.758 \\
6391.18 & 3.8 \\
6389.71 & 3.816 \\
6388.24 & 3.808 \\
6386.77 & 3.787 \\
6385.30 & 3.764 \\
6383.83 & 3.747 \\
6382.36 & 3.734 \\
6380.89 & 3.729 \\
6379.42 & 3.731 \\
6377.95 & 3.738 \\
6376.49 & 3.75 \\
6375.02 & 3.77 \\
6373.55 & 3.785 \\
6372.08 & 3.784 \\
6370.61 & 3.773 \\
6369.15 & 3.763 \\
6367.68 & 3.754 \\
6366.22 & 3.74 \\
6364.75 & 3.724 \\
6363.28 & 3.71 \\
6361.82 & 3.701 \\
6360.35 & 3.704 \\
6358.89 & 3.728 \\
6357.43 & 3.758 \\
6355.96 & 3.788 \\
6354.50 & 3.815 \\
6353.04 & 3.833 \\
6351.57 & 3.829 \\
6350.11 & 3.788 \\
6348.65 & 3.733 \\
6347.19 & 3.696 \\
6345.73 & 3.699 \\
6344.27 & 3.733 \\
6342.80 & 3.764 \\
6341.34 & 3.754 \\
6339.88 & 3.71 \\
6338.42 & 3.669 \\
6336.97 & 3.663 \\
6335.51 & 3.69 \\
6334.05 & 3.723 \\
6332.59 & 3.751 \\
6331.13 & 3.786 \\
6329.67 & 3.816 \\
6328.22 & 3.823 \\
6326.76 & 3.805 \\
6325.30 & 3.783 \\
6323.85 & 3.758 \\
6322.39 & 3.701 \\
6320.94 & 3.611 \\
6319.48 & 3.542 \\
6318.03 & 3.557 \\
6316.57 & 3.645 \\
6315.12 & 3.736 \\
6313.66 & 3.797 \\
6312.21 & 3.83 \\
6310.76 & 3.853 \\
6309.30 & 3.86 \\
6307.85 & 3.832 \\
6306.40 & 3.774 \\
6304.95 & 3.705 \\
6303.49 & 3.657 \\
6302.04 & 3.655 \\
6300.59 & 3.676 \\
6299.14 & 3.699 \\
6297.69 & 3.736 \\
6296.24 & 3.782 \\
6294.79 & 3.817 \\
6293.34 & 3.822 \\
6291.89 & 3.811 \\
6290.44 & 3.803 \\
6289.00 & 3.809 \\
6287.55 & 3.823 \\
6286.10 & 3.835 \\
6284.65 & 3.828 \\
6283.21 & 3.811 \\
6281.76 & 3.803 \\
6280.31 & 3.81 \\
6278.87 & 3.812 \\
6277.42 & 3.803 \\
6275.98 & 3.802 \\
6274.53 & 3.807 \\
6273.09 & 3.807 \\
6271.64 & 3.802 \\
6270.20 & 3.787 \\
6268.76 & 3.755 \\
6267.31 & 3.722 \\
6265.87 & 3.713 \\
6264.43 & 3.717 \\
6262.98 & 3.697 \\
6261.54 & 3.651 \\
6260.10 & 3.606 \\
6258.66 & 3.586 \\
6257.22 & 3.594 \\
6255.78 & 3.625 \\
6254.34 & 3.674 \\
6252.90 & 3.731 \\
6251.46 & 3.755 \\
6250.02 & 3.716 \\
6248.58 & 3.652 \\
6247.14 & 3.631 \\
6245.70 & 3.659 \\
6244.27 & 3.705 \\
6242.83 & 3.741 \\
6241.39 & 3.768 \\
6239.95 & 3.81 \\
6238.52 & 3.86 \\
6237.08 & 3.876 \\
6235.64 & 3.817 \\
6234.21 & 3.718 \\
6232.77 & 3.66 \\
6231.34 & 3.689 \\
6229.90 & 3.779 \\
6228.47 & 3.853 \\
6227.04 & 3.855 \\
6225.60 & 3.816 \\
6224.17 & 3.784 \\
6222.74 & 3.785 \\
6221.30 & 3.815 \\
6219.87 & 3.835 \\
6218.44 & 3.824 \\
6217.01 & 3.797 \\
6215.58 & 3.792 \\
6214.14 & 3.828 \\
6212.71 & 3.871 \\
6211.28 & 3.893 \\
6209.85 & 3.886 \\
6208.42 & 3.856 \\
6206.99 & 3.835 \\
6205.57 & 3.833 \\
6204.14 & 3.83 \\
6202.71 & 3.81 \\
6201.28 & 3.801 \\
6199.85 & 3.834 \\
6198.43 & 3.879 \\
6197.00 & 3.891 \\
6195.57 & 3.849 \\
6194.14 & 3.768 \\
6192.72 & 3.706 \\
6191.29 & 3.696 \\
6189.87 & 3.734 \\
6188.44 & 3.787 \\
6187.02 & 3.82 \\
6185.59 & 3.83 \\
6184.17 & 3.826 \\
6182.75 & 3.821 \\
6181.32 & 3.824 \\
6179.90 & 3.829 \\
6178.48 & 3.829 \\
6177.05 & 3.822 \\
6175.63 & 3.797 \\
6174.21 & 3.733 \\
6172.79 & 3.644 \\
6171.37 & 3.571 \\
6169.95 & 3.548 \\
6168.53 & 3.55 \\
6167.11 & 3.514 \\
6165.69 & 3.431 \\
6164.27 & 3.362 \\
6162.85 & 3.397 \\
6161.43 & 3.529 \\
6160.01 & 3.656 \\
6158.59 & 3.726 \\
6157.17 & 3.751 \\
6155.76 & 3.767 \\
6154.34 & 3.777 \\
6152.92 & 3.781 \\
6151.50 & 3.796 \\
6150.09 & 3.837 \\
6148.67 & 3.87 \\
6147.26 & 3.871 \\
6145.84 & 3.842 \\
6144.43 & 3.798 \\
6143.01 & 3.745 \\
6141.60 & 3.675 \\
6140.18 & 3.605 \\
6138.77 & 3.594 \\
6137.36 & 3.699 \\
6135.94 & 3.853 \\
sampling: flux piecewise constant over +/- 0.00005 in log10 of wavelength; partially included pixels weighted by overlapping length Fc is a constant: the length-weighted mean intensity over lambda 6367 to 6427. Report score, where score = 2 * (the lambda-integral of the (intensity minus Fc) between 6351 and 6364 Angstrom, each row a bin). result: 1.3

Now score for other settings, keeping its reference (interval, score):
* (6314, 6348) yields 0.2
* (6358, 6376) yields 1.2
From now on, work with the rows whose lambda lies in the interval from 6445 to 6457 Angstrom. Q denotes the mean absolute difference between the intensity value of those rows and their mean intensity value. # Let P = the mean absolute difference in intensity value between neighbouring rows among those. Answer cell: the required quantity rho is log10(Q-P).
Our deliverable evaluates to -1.90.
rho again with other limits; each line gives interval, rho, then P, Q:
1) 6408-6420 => -2.91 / 0.0317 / 0.033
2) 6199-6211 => -3.08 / 0.0169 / 0.018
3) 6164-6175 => -1.56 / 0.0536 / 0.081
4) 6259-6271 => -1.85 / 0.0270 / 0.041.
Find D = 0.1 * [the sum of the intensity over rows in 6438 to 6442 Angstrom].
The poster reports 1.07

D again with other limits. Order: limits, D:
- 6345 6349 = 1.11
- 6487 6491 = 1.10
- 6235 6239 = 1.16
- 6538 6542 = 1.12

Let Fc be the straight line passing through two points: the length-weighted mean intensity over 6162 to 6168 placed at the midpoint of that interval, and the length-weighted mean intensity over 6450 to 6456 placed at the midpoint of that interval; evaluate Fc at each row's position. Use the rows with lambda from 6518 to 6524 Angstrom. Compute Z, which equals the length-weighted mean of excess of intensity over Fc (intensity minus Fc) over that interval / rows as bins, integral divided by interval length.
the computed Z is 0.02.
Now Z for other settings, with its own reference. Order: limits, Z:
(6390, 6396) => 0.10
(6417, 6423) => -0.02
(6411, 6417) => -0.04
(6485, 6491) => -0.04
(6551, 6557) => -0.09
